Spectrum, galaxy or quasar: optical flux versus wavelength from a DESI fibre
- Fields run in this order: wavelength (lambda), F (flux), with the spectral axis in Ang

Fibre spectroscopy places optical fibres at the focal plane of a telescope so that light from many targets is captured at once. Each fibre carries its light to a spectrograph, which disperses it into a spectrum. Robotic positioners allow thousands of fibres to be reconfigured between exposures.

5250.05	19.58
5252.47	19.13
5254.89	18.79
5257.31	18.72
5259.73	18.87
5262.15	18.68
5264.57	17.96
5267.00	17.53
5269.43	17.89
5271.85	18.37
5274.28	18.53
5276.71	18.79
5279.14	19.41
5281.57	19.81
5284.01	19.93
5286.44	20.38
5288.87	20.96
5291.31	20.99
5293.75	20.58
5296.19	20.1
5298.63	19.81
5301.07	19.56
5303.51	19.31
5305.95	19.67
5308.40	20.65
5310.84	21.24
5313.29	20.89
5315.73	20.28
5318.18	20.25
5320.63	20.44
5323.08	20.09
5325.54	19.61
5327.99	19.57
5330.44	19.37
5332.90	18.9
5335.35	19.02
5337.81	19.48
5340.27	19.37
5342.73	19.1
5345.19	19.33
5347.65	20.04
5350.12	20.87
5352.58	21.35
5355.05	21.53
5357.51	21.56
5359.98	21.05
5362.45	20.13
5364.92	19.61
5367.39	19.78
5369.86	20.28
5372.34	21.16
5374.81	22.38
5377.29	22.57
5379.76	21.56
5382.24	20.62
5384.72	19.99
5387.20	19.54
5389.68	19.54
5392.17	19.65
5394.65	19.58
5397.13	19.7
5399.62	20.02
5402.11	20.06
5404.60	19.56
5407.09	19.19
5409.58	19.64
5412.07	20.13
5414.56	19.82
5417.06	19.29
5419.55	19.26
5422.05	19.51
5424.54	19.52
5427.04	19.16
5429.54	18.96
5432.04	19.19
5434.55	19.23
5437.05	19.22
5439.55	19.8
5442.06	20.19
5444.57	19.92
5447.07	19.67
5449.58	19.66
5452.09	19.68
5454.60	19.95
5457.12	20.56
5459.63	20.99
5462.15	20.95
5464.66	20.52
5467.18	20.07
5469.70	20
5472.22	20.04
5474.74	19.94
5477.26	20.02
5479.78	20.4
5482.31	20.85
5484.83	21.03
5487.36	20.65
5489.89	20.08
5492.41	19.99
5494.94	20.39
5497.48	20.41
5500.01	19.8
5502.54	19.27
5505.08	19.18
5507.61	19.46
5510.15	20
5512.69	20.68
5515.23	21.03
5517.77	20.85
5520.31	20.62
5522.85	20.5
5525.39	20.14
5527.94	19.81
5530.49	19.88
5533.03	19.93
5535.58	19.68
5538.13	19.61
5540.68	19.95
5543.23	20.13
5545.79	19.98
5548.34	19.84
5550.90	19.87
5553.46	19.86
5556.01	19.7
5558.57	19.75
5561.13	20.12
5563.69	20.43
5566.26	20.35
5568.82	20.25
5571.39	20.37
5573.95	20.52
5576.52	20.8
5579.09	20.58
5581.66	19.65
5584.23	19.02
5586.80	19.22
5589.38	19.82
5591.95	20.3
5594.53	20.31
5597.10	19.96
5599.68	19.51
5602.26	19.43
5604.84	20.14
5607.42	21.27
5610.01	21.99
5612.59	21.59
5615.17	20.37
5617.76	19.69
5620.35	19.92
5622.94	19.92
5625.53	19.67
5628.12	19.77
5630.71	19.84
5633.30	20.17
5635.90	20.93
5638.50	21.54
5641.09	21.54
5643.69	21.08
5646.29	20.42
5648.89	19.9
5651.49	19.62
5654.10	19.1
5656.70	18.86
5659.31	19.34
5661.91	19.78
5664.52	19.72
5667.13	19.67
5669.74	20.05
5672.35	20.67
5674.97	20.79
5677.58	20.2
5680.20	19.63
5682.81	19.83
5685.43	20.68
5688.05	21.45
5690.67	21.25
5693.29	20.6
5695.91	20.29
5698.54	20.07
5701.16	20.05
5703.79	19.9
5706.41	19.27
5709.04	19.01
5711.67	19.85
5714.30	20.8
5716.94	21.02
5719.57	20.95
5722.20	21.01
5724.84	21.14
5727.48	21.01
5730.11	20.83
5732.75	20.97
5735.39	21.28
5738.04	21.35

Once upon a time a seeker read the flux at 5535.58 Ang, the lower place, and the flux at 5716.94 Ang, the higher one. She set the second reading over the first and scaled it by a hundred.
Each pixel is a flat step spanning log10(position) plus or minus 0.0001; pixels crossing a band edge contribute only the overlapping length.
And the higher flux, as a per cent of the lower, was 107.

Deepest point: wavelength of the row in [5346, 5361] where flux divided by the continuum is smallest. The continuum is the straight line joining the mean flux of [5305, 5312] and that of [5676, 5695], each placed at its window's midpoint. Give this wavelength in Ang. 5347.65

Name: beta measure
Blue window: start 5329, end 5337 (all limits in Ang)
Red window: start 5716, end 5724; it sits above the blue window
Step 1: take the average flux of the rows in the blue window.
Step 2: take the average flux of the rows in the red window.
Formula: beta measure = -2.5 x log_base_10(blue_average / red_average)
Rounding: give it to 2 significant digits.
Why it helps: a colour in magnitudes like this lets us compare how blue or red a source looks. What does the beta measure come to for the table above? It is 0.10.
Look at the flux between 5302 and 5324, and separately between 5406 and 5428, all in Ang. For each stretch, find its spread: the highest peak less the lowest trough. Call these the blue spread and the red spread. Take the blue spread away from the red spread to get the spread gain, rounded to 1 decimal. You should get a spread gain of -1.0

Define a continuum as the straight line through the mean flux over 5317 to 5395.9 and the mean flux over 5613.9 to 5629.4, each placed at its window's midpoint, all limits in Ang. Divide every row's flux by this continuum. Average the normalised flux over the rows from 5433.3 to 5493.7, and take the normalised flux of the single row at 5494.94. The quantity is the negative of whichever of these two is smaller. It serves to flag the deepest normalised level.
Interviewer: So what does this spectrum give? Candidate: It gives -1.00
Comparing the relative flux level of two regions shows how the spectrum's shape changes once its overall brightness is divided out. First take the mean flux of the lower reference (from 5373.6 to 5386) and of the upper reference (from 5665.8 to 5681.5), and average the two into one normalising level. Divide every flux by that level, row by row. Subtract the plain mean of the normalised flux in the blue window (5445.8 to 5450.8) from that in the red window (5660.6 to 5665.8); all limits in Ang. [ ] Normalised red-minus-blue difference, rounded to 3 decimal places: 0.004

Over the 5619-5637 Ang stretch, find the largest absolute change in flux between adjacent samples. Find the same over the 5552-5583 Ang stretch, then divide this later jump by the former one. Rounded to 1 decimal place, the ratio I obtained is 1.2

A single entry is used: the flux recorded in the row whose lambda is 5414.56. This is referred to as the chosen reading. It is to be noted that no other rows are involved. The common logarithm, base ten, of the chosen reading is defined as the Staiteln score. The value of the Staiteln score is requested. 1.30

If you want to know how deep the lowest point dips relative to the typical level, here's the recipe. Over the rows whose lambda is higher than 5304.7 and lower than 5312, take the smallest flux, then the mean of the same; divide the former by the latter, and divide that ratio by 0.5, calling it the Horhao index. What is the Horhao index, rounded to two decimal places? 1.92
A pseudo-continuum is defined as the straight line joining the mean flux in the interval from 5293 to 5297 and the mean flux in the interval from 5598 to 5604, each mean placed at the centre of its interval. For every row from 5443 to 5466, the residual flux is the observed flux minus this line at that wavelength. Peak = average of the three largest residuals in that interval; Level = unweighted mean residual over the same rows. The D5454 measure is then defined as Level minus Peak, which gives -0.6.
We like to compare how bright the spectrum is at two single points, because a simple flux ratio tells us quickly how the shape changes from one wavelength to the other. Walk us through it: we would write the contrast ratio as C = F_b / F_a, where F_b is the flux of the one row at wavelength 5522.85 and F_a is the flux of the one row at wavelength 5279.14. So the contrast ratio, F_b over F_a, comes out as 1.06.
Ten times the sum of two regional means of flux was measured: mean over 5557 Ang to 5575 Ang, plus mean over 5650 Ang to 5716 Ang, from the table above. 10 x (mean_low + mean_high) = 403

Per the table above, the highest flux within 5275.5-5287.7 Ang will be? 20.38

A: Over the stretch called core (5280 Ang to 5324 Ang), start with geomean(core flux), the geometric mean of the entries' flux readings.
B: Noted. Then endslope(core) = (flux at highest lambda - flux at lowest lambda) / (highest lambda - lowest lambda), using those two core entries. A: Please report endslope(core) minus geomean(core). -20.3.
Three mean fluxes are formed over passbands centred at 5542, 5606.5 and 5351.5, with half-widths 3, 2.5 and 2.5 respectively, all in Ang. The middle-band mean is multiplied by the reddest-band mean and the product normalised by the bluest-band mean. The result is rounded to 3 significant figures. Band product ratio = 19.7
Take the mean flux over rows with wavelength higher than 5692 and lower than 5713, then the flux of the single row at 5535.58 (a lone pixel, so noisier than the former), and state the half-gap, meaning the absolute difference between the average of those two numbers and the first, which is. 0.1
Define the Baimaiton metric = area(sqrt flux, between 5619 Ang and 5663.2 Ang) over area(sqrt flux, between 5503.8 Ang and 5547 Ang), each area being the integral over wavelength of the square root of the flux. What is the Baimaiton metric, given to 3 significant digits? 1.02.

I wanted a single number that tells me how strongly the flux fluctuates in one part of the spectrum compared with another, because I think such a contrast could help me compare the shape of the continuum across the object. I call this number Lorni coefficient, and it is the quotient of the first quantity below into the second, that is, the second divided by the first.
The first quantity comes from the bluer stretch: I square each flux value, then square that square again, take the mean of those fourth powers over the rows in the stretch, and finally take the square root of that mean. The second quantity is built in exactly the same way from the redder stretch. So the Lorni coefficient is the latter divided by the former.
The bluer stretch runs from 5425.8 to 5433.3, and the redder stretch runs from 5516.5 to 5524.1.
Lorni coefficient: 1.17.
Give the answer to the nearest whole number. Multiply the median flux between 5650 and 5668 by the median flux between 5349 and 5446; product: 388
